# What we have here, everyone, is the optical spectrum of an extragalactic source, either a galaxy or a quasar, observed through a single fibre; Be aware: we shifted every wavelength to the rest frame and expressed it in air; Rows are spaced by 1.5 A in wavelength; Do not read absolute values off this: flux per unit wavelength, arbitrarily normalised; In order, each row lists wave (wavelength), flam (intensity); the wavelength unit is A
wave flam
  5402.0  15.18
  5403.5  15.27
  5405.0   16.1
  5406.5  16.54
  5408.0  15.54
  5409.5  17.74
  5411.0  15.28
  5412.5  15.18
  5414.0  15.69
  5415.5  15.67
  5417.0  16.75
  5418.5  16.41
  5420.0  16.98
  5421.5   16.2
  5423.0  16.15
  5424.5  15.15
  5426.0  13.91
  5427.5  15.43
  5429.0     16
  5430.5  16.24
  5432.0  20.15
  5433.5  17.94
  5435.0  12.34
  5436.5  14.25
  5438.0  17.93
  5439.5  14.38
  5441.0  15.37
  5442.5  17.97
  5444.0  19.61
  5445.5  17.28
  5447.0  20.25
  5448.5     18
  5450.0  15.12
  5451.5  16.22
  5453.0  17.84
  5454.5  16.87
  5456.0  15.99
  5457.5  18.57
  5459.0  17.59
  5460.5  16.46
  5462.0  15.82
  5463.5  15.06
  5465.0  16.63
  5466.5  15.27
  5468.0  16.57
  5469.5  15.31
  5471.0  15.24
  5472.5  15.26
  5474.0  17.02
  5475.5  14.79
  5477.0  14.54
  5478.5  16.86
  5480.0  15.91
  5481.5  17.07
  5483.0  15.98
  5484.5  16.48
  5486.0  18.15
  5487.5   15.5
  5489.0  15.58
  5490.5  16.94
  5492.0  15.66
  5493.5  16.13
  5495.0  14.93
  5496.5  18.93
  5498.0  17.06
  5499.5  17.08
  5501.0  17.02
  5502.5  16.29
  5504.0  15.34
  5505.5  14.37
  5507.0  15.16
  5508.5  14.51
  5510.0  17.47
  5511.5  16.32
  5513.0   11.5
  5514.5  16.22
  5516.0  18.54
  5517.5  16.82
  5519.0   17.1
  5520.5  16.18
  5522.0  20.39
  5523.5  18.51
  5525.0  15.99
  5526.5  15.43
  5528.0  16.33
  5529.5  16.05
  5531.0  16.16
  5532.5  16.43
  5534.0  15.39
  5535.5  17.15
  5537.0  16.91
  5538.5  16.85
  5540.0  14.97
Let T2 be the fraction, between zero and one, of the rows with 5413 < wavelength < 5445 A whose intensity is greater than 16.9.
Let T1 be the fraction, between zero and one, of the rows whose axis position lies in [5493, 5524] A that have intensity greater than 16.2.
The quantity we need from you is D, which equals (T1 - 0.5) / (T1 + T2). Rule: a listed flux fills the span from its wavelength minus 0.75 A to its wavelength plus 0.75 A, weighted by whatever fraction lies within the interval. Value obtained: 0.13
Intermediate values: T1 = 0.62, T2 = 0.29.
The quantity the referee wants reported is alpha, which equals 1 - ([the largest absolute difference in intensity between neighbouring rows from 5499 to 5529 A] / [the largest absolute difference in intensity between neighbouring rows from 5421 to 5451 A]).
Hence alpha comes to 0.14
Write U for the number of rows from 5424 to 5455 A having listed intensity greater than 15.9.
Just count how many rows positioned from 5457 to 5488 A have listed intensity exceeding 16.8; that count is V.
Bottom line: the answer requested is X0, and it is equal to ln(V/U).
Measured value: -0.8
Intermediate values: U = 13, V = 6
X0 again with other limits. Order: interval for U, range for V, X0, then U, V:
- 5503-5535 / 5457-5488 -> -0.8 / 14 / 6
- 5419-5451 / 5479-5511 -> -0.5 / 13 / 8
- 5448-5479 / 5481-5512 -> -0.4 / 12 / 8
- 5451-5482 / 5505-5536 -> -0.6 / 13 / 7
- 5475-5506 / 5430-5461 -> -0.1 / 13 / 12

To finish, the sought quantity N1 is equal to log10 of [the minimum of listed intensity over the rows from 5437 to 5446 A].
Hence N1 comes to 1.16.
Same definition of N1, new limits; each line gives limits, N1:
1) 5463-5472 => 1.18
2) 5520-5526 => 1.20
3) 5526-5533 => 1.19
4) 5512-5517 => 1.06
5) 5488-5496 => 1.17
